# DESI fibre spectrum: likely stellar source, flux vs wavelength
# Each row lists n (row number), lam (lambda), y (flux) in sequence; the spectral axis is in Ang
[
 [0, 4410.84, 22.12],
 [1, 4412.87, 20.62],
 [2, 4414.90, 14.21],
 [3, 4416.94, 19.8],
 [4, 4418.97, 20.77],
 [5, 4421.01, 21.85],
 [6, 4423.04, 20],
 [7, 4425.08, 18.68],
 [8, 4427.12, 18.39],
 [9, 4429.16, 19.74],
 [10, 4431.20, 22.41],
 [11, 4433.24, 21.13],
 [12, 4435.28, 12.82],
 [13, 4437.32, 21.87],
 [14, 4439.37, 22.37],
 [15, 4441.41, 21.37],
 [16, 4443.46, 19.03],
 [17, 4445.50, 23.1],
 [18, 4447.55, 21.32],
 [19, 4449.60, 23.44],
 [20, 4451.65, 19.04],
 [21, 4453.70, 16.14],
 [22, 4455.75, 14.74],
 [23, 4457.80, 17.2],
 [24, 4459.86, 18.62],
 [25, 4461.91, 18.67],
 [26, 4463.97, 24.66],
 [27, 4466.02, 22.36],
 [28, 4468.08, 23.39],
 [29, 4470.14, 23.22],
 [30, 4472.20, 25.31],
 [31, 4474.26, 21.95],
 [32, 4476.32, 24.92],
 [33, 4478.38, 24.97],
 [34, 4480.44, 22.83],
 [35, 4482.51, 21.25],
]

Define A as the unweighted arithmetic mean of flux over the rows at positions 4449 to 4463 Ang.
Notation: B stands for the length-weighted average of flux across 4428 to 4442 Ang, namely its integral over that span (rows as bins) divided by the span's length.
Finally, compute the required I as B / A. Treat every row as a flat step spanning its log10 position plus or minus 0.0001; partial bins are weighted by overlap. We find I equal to 1.11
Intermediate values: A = 18.3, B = 20.2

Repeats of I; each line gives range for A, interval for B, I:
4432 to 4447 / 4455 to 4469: 0.99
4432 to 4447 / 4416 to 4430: 0.98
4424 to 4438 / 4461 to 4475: 1.18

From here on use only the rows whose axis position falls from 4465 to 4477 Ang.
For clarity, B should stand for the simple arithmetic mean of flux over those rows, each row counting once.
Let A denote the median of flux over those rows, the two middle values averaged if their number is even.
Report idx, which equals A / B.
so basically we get 0.99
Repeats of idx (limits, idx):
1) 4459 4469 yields 1.04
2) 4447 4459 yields 0.97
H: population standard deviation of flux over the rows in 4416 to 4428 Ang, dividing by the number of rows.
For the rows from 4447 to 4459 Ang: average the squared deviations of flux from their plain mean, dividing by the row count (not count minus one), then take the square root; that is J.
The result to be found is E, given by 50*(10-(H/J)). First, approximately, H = 1.2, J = 3.0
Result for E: 480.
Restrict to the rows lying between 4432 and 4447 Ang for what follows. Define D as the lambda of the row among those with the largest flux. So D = 4445.50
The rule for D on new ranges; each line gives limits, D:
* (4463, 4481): 4472.20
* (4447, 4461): 4449.60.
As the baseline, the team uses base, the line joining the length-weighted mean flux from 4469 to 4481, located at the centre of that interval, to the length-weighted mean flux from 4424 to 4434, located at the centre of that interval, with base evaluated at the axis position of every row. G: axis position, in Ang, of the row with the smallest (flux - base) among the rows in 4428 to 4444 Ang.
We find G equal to 4435.28 Ang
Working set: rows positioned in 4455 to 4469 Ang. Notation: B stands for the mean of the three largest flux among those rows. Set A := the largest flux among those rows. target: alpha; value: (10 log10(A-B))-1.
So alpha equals -0.2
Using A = 24.66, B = 23.5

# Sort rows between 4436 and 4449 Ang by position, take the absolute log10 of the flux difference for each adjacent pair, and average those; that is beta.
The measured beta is 0.040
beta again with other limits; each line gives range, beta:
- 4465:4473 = 0.020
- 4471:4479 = 0.039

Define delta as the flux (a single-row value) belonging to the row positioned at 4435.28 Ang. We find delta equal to 12.82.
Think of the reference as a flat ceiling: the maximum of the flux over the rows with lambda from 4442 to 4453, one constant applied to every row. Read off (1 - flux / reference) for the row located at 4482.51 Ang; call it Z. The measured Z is 0.09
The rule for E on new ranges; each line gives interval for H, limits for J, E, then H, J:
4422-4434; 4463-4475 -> 442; 1.4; 1.2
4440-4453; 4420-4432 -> 442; 1.7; 1.5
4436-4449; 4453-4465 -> 480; 1.3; 3.1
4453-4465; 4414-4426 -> 436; 3.1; 2.4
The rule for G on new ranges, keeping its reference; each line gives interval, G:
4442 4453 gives 4451.65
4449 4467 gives 4455.75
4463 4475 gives 4474.26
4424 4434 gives 4427.12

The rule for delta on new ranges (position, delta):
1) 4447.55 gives 21.32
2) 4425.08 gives 18.68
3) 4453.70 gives 16.14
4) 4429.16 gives 19.74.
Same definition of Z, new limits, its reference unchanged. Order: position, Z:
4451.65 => 0.19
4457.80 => 0.27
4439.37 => 0.05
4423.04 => 0.15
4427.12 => 0.22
